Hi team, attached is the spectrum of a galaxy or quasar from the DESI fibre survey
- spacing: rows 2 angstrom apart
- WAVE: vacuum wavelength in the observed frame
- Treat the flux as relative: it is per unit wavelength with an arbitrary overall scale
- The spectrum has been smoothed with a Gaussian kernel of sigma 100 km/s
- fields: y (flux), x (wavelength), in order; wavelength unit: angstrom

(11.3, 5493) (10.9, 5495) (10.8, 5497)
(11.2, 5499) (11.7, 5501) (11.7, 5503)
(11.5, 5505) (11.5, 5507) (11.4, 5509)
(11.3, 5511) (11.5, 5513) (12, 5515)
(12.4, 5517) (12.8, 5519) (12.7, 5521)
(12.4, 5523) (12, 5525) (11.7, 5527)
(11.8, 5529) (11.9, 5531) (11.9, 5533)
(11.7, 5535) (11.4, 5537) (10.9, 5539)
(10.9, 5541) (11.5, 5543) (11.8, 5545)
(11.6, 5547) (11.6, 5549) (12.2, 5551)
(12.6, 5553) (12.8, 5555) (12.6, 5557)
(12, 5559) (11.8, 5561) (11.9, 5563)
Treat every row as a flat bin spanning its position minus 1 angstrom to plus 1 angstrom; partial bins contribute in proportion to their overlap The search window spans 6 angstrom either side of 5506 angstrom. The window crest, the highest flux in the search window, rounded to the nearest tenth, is 11.7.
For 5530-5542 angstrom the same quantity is 11.9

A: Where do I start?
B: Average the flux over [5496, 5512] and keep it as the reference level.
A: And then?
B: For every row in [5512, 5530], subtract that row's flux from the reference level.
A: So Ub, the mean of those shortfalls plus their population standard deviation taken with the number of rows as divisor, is -0.3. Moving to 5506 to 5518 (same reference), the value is 0.1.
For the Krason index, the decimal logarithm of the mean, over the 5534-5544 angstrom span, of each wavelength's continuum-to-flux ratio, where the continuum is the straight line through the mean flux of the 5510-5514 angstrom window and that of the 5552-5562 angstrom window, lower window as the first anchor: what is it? 0.026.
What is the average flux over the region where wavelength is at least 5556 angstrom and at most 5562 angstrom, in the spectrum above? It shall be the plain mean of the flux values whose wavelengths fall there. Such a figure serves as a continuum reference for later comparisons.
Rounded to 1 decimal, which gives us 12.1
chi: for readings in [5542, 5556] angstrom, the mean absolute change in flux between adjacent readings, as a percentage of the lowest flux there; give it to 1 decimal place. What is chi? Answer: 2.5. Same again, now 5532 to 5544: 2.9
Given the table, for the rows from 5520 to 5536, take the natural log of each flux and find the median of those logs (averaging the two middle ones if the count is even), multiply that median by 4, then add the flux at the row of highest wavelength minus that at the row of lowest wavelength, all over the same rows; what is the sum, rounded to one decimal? 8.9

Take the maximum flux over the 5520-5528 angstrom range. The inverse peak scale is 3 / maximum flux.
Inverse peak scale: 0.236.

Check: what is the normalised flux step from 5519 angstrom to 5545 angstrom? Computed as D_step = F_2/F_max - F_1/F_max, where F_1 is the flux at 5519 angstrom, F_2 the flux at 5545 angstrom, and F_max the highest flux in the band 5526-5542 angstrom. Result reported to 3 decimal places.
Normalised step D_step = -0.084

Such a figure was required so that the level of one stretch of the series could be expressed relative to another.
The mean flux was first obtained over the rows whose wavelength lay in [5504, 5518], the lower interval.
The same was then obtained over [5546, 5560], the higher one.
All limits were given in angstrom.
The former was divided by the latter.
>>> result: 0.96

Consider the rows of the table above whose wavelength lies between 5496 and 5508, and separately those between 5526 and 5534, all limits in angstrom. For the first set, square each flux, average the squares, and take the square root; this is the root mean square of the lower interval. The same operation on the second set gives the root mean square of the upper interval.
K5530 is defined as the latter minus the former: 0.42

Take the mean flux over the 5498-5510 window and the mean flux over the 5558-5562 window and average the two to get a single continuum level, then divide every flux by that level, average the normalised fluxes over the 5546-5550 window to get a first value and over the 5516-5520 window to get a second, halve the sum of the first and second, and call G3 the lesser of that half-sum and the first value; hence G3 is 0.99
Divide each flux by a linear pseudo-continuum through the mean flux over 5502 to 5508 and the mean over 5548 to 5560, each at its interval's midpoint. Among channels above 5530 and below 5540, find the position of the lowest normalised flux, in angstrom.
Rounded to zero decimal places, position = 5539 angstrom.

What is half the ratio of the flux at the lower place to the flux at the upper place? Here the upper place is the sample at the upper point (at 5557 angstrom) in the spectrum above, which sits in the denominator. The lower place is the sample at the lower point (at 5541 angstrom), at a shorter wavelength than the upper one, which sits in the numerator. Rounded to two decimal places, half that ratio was 0.43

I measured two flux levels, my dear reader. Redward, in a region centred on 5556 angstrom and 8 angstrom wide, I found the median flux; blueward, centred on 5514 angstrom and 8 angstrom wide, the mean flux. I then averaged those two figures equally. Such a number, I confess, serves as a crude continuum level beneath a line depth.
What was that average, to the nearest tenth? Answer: 12.2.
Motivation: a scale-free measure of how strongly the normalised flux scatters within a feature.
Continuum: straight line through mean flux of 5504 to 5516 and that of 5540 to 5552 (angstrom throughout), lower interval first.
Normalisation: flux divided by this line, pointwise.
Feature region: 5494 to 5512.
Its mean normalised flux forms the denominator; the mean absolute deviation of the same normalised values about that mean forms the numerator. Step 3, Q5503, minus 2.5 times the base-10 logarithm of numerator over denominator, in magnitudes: 4.2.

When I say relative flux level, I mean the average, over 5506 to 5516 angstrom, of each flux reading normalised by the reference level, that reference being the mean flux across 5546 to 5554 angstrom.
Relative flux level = 0.96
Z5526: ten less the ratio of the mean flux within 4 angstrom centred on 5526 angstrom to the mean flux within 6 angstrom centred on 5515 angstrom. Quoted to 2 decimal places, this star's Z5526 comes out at 9.01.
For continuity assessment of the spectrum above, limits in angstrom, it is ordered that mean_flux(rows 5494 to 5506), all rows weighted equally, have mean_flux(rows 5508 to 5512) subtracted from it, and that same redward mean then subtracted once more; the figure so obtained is -11.4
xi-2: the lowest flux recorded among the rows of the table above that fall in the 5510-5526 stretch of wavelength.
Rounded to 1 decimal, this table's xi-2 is 11.3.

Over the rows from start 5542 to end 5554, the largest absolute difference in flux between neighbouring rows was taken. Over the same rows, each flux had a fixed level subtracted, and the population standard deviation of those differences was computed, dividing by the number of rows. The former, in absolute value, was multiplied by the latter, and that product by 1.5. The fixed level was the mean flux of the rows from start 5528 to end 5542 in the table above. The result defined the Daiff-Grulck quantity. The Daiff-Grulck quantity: 0.35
